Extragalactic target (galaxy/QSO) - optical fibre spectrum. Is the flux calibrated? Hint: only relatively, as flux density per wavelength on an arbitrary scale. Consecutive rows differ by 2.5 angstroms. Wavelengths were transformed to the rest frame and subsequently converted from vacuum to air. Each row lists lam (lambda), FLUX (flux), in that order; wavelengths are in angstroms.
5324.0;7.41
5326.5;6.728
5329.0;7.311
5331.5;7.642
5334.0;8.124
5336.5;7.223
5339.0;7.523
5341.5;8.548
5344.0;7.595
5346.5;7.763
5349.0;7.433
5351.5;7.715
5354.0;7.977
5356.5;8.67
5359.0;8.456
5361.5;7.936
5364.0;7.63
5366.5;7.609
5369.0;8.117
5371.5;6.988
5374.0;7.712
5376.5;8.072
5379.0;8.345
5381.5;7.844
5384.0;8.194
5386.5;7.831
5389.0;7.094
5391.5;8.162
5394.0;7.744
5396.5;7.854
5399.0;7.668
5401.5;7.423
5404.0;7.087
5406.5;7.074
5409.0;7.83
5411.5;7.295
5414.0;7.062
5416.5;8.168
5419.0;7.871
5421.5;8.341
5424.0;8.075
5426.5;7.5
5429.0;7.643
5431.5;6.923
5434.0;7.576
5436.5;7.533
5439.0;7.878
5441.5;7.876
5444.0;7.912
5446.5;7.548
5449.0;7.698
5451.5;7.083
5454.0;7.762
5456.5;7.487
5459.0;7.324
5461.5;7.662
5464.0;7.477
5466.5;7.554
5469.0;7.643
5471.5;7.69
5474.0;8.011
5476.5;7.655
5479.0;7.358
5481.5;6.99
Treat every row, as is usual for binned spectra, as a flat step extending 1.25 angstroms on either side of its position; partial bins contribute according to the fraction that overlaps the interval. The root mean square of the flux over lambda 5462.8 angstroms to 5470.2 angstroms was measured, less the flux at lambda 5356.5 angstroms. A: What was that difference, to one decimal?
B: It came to -1.1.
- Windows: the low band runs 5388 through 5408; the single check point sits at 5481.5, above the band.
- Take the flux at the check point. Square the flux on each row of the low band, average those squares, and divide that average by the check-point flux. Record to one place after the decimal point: 8.1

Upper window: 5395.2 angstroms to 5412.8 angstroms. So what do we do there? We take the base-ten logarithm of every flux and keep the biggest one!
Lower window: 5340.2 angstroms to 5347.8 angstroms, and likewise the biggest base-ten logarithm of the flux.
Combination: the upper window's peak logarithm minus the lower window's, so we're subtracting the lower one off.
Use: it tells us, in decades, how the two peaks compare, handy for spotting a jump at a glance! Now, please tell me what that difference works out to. -0.04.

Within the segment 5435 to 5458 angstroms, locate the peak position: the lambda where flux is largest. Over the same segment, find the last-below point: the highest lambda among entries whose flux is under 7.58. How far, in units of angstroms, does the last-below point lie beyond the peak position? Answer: 12.5 angstroms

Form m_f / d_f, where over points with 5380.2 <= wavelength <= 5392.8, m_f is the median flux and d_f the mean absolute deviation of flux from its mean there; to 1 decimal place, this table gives 26.8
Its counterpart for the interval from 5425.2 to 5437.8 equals 36.8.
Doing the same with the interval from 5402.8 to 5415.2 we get 30.2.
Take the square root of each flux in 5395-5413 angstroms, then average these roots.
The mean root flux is 2.73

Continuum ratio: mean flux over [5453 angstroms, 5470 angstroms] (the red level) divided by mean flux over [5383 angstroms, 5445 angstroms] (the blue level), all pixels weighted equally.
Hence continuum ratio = 0.986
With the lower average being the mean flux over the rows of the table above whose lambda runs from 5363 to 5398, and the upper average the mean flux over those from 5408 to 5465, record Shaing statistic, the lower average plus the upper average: 15.4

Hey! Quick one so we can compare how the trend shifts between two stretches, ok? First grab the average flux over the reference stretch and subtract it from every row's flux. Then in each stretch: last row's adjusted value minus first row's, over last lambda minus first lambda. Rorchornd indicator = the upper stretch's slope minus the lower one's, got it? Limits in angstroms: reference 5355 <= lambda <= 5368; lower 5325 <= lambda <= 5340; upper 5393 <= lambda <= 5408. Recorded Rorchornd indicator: -0.12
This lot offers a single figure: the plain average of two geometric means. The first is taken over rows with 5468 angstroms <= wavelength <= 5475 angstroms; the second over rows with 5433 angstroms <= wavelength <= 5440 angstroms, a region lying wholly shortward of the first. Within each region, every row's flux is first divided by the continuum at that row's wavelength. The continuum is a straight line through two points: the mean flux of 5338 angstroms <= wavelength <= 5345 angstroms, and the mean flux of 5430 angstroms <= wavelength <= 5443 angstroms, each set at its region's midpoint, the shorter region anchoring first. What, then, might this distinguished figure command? 1.03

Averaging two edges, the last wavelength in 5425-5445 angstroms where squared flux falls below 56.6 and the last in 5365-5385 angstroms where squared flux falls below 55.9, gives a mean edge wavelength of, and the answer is 5401.5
